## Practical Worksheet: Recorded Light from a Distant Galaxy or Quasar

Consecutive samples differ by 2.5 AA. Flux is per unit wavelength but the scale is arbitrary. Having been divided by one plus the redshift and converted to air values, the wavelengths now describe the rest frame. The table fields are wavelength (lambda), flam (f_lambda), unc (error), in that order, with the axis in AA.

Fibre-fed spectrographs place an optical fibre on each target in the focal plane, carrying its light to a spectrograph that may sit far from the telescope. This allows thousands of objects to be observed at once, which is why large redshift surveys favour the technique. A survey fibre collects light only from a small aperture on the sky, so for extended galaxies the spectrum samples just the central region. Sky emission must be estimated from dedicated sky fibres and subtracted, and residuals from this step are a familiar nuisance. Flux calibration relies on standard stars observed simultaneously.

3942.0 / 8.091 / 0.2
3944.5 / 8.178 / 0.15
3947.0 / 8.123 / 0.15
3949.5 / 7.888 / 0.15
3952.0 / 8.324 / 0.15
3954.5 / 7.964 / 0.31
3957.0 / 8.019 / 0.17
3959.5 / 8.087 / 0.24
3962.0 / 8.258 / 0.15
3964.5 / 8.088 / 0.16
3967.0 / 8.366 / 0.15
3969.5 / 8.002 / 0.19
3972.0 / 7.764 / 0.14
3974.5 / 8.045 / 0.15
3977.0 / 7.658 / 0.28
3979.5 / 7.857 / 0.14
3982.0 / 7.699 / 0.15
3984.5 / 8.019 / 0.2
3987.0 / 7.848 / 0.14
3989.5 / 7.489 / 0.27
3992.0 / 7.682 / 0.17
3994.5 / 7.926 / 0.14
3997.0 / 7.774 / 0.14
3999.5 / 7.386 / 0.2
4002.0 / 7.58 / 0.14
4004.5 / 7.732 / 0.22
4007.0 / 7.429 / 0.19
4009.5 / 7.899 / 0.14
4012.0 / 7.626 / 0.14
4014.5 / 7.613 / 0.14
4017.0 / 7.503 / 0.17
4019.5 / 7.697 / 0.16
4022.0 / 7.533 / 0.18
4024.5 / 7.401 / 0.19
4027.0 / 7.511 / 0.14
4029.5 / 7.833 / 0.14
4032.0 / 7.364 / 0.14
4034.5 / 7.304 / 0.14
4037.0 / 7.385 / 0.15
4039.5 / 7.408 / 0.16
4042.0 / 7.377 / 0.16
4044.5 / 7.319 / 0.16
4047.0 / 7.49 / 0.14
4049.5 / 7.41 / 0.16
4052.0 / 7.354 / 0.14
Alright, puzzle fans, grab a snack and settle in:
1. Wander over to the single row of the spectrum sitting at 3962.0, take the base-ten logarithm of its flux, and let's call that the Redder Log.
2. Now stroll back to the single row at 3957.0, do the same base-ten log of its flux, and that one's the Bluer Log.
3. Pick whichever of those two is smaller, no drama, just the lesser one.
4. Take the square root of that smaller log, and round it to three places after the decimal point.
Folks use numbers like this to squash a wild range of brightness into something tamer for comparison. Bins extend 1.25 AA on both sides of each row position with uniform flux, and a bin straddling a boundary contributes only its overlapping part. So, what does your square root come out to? 0.951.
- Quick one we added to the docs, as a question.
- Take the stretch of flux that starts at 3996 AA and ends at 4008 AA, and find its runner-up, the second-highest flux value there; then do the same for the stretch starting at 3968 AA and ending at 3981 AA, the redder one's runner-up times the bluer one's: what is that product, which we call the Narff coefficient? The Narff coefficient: 62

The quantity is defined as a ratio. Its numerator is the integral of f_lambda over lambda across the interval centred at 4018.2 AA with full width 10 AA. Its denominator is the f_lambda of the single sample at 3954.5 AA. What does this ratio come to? 9.5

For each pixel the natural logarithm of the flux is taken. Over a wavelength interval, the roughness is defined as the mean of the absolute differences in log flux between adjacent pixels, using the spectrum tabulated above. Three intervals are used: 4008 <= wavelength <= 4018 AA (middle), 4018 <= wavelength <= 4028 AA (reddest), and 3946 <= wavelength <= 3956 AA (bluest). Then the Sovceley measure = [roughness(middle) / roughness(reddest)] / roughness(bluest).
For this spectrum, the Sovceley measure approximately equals 22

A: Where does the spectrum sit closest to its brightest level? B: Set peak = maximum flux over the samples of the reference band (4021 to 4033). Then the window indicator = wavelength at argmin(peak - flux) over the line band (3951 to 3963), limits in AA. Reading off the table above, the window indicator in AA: 3952.0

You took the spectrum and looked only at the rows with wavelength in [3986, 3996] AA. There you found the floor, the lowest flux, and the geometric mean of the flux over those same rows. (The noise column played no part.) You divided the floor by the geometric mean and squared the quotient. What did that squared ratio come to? 0.94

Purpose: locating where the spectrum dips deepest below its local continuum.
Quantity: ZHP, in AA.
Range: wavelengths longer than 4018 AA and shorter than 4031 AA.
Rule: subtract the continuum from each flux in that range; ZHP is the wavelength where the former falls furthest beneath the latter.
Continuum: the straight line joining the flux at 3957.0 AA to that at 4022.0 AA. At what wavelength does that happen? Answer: 4024.5 AA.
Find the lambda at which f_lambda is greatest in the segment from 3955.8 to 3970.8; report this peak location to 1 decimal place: 3967.0 AA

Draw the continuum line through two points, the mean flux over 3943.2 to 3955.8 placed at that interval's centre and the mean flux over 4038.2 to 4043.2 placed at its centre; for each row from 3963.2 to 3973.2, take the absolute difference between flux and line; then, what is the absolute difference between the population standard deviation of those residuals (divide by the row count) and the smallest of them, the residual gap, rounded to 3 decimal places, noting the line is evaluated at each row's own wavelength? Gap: 0.072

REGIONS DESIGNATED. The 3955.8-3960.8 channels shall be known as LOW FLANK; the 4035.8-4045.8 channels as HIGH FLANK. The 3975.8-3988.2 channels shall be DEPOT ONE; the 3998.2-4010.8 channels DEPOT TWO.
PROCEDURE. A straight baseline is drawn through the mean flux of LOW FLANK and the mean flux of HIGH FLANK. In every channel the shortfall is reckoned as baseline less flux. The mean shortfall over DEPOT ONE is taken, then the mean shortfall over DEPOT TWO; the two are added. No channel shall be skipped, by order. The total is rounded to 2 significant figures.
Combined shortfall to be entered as 0.11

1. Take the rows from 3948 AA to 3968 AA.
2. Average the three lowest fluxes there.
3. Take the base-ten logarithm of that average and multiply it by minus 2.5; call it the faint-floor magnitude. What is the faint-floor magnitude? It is -2.25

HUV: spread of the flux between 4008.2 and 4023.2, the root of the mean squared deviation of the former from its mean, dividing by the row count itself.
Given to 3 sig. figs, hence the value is 0.130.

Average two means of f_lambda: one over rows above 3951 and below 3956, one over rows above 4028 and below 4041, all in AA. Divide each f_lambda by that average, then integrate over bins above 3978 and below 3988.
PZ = 10.1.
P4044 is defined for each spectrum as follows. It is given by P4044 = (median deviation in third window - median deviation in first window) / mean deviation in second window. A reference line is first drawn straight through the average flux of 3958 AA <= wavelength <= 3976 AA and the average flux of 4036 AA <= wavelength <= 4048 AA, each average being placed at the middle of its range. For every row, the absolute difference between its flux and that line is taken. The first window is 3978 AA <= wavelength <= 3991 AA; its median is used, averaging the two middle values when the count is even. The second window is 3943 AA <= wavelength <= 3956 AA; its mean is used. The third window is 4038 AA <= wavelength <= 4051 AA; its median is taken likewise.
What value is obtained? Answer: -0.3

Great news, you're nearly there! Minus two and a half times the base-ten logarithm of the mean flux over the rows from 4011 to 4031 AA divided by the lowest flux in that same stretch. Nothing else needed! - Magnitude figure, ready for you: -0.027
